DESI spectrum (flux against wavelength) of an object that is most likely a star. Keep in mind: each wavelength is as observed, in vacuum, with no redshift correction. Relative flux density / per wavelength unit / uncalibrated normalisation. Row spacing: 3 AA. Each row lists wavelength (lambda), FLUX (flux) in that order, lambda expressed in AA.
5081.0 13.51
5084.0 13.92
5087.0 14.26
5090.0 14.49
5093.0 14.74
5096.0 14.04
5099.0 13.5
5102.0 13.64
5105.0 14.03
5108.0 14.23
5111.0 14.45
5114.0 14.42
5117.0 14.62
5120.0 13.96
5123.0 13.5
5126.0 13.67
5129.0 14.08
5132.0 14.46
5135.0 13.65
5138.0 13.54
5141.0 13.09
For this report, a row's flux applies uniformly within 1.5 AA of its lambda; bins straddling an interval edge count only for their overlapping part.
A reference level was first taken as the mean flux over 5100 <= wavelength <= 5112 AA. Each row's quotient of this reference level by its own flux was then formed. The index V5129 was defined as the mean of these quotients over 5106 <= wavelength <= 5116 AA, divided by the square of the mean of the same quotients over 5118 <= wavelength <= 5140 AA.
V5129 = 0.95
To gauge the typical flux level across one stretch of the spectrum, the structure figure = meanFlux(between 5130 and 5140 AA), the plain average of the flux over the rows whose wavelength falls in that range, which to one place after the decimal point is 13.9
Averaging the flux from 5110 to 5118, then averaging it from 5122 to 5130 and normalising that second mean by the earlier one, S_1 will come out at 0.95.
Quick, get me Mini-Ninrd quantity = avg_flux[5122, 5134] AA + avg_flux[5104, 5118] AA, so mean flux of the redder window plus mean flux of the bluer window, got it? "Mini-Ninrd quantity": 28.3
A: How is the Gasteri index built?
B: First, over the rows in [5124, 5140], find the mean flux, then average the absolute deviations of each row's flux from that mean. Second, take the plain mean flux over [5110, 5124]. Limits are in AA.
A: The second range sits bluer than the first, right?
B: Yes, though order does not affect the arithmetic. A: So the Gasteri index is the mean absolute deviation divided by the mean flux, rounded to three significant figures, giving 0.0220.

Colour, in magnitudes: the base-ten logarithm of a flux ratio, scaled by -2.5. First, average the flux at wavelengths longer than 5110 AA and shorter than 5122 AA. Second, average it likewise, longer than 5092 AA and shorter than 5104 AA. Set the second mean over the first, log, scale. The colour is 0.03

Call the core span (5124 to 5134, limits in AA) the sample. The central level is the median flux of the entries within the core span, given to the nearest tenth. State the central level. 14.1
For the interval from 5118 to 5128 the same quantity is 13.7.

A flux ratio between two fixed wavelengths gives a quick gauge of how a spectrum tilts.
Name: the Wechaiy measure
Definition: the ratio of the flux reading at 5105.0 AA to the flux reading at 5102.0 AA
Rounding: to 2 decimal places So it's 1.03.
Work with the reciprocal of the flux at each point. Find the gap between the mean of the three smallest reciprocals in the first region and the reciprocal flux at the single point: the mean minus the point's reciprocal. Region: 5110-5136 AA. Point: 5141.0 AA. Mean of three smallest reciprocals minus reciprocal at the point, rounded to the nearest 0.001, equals -0.007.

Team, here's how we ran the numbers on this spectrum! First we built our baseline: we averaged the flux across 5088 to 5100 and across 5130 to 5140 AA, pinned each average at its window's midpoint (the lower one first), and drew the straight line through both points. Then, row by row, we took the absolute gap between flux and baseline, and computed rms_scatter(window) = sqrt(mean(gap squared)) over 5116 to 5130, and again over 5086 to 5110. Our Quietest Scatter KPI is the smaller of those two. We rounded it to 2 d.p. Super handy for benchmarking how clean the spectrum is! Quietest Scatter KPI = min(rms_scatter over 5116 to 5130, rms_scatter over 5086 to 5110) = 0.37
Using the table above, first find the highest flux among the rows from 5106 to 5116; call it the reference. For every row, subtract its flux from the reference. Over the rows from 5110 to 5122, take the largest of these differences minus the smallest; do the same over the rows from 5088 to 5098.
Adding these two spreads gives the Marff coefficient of 1.4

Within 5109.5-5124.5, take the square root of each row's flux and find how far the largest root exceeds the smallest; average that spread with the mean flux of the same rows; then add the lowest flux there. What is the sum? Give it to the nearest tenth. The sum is 20.7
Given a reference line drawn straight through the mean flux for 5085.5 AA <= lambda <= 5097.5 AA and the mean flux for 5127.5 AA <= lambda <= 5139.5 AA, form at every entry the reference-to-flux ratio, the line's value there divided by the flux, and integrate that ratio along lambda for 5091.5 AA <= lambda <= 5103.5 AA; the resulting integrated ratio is 12.3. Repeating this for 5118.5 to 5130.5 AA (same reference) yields 12.2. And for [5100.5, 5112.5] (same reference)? 12.1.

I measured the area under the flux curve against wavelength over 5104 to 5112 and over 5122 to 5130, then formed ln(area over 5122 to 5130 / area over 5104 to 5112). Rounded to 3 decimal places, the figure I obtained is -0.035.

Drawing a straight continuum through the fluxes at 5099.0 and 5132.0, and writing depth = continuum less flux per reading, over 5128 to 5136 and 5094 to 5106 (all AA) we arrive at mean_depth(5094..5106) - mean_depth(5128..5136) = -0.7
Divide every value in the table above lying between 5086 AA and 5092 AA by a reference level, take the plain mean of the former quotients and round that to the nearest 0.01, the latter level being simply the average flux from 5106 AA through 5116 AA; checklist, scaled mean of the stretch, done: 1.00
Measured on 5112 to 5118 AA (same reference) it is 1.01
